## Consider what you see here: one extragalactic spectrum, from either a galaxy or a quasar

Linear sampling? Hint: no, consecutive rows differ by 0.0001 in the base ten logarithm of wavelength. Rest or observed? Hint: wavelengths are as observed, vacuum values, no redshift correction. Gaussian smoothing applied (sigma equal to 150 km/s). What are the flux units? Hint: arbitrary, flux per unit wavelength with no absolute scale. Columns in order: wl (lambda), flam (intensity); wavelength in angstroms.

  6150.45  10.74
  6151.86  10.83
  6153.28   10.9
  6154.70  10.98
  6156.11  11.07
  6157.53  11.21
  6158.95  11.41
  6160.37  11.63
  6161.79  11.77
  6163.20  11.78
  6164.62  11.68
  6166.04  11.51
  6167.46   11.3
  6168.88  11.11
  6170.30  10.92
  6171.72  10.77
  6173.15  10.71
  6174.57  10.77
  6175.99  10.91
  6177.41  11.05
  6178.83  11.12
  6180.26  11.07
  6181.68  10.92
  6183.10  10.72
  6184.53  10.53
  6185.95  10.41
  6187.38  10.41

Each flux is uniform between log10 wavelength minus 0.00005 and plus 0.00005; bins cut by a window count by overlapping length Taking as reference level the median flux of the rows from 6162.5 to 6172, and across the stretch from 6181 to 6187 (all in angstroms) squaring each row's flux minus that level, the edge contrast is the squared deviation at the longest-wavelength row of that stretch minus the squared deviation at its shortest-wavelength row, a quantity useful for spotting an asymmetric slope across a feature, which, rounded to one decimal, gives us 0.6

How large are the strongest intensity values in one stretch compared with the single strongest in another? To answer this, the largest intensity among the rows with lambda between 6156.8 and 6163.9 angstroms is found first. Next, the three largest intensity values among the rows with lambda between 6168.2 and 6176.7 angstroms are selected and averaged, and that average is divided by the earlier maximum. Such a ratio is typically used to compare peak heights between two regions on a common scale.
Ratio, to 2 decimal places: 0.93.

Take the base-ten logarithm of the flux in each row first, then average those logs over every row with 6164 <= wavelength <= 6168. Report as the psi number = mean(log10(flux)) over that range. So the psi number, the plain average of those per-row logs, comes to 1.061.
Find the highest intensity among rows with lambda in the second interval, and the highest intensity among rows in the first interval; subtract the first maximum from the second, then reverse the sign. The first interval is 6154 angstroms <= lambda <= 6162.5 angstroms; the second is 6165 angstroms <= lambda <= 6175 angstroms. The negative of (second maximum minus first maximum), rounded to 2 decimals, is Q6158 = 0.26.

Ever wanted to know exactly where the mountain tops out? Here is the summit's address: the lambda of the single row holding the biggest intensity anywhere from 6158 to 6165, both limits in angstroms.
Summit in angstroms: 6163.20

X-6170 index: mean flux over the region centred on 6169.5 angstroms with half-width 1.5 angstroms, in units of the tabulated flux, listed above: 11.0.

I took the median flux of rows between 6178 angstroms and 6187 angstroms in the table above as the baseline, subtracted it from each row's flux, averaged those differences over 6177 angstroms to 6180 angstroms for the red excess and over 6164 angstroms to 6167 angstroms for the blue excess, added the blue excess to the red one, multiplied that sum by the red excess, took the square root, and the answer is 0.52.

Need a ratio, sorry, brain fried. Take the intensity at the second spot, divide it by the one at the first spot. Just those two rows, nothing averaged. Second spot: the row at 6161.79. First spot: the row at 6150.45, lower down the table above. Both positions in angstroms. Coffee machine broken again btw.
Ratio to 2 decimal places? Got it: 1.10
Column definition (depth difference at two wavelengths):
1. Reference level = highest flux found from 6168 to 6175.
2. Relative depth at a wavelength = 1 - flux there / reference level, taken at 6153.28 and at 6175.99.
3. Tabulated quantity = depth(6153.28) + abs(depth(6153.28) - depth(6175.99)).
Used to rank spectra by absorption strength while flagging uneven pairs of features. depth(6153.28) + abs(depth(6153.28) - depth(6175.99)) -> 0.0198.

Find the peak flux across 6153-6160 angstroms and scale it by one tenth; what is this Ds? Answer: 1.14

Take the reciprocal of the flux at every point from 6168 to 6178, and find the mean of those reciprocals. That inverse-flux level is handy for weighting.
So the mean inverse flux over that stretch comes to 0.0918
